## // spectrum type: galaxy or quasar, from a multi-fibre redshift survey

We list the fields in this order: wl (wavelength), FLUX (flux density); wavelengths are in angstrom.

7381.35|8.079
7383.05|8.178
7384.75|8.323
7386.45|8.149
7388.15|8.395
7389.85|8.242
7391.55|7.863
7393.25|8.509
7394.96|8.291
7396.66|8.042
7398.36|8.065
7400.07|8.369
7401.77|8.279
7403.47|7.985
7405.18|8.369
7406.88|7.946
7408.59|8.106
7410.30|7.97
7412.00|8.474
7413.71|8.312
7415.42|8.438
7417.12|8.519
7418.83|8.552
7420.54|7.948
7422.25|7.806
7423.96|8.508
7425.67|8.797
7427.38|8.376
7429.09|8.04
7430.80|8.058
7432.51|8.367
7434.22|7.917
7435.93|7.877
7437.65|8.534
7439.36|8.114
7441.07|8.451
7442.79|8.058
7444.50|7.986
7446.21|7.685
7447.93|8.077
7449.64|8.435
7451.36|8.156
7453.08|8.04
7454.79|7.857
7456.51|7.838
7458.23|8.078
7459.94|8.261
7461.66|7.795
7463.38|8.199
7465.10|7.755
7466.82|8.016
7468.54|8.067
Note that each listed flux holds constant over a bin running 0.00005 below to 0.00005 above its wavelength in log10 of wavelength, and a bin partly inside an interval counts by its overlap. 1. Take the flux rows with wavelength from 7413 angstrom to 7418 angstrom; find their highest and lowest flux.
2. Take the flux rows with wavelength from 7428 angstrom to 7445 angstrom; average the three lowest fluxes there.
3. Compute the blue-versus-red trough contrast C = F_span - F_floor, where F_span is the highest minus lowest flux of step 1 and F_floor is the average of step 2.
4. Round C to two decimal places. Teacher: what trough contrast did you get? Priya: -7.72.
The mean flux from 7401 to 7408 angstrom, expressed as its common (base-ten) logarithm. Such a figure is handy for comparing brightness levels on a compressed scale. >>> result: 0.911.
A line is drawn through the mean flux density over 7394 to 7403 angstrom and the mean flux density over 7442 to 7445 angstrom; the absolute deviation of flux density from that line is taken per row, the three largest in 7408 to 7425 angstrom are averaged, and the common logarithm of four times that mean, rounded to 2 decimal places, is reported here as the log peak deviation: 0.21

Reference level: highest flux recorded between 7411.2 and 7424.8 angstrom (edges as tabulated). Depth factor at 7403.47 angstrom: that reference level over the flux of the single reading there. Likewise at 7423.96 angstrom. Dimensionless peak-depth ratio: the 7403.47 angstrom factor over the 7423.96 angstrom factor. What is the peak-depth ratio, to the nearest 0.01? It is 1.07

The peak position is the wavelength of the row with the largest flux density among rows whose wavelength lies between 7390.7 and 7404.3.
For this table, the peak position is 7393.25 angstrom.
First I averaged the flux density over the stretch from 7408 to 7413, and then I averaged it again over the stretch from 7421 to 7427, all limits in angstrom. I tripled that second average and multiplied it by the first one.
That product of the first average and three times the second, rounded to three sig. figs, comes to 205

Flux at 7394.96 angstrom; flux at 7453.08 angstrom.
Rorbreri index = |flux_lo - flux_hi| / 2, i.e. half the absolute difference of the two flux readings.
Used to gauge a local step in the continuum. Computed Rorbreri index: 0.13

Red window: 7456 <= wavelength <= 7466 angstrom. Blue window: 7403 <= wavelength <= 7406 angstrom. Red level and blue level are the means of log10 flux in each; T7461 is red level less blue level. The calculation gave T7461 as -0.010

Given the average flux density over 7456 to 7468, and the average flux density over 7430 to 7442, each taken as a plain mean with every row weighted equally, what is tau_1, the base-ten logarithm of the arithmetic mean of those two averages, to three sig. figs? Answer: 0.908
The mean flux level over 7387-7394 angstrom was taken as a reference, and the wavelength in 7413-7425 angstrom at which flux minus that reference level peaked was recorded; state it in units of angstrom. 7418.83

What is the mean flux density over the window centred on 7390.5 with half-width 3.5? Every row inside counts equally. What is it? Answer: 8.25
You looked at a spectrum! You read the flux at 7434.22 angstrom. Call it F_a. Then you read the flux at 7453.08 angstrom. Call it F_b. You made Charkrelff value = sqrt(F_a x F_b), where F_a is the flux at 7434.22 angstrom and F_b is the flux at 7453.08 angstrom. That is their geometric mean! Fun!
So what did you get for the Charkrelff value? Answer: 7.98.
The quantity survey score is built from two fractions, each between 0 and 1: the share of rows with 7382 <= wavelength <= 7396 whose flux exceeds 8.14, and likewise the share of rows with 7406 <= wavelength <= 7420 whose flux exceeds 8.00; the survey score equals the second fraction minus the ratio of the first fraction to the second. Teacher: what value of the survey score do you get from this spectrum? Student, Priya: -0.4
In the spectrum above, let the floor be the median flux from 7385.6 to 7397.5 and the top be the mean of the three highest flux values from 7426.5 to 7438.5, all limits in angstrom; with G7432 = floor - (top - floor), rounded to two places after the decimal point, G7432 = 8.06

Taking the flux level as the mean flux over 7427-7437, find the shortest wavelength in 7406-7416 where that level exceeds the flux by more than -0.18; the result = 7406.88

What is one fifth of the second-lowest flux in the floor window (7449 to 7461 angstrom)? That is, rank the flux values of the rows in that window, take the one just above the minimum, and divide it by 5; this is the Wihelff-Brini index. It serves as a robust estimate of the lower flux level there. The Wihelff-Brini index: 1.57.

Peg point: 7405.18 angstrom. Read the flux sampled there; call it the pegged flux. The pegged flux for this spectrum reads 8.369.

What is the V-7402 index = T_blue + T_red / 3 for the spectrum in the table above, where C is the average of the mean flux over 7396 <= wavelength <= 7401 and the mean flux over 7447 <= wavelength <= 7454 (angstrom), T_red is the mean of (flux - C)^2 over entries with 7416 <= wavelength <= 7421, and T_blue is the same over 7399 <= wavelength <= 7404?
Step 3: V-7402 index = 0.064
